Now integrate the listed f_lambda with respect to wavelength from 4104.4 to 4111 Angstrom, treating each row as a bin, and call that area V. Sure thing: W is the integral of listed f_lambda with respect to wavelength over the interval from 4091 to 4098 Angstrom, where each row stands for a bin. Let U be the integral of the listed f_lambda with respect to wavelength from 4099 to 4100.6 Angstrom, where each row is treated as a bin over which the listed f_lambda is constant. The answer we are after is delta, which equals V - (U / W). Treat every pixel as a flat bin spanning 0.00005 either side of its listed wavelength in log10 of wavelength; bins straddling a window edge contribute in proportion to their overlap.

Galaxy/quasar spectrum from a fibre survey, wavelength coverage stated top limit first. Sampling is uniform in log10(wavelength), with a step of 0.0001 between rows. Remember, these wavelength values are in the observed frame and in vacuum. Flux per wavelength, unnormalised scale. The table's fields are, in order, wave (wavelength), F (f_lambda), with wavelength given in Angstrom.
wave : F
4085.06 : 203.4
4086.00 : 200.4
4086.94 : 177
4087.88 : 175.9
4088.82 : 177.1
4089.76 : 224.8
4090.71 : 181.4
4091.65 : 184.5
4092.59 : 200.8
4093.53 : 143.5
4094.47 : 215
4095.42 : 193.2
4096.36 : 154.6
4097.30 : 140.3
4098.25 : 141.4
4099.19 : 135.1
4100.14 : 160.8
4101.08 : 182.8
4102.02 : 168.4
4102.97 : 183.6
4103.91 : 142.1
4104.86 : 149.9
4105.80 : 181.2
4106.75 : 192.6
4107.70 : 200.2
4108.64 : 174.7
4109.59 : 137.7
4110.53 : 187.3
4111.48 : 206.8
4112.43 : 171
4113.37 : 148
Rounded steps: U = 239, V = 1155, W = 1226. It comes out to 1155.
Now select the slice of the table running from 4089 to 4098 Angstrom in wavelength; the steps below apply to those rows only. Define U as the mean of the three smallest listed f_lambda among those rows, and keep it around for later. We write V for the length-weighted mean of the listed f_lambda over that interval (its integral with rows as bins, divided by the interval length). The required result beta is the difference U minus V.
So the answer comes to -35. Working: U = 146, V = 181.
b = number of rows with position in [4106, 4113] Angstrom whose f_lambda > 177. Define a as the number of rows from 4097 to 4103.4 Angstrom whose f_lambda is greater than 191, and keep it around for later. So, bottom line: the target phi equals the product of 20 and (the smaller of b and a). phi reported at 0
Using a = 0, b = 4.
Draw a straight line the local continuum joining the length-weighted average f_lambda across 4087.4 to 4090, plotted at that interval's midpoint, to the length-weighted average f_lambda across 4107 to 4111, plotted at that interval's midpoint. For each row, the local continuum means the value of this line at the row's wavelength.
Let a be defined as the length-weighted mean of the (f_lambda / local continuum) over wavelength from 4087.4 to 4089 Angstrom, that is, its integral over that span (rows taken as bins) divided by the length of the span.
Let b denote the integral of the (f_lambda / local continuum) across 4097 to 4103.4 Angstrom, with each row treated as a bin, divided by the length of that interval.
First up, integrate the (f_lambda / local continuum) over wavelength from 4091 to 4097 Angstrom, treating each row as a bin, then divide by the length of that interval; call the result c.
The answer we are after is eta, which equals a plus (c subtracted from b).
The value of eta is 0.83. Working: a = 0.93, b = 0.87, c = 0.97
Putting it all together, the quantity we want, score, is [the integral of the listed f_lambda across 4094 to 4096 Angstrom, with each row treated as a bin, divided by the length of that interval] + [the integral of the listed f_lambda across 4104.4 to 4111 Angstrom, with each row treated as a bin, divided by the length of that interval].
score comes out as 376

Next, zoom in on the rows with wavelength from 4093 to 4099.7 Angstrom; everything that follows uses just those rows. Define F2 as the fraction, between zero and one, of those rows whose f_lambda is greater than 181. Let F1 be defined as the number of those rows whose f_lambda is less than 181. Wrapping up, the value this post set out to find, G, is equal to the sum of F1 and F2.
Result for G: 5.3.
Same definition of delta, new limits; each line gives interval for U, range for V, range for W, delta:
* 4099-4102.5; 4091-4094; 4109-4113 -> 530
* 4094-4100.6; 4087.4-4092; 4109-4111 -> 865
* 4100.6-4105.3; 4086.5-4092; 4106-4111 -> 1027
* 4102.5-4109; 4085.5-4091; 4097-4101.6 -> 1042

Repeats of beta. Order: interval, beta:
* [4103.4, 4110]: -25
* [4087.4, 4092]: -11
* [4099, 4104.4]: -17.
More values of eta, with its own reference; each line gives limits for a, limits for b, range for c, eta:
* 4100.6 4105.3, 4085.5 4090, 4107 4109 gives 0.84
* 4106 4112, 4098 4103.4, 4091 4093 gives 0.91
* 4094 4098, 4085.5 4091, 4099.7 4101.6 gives 0.98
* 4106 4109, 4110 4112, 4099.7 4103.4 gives 1.22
